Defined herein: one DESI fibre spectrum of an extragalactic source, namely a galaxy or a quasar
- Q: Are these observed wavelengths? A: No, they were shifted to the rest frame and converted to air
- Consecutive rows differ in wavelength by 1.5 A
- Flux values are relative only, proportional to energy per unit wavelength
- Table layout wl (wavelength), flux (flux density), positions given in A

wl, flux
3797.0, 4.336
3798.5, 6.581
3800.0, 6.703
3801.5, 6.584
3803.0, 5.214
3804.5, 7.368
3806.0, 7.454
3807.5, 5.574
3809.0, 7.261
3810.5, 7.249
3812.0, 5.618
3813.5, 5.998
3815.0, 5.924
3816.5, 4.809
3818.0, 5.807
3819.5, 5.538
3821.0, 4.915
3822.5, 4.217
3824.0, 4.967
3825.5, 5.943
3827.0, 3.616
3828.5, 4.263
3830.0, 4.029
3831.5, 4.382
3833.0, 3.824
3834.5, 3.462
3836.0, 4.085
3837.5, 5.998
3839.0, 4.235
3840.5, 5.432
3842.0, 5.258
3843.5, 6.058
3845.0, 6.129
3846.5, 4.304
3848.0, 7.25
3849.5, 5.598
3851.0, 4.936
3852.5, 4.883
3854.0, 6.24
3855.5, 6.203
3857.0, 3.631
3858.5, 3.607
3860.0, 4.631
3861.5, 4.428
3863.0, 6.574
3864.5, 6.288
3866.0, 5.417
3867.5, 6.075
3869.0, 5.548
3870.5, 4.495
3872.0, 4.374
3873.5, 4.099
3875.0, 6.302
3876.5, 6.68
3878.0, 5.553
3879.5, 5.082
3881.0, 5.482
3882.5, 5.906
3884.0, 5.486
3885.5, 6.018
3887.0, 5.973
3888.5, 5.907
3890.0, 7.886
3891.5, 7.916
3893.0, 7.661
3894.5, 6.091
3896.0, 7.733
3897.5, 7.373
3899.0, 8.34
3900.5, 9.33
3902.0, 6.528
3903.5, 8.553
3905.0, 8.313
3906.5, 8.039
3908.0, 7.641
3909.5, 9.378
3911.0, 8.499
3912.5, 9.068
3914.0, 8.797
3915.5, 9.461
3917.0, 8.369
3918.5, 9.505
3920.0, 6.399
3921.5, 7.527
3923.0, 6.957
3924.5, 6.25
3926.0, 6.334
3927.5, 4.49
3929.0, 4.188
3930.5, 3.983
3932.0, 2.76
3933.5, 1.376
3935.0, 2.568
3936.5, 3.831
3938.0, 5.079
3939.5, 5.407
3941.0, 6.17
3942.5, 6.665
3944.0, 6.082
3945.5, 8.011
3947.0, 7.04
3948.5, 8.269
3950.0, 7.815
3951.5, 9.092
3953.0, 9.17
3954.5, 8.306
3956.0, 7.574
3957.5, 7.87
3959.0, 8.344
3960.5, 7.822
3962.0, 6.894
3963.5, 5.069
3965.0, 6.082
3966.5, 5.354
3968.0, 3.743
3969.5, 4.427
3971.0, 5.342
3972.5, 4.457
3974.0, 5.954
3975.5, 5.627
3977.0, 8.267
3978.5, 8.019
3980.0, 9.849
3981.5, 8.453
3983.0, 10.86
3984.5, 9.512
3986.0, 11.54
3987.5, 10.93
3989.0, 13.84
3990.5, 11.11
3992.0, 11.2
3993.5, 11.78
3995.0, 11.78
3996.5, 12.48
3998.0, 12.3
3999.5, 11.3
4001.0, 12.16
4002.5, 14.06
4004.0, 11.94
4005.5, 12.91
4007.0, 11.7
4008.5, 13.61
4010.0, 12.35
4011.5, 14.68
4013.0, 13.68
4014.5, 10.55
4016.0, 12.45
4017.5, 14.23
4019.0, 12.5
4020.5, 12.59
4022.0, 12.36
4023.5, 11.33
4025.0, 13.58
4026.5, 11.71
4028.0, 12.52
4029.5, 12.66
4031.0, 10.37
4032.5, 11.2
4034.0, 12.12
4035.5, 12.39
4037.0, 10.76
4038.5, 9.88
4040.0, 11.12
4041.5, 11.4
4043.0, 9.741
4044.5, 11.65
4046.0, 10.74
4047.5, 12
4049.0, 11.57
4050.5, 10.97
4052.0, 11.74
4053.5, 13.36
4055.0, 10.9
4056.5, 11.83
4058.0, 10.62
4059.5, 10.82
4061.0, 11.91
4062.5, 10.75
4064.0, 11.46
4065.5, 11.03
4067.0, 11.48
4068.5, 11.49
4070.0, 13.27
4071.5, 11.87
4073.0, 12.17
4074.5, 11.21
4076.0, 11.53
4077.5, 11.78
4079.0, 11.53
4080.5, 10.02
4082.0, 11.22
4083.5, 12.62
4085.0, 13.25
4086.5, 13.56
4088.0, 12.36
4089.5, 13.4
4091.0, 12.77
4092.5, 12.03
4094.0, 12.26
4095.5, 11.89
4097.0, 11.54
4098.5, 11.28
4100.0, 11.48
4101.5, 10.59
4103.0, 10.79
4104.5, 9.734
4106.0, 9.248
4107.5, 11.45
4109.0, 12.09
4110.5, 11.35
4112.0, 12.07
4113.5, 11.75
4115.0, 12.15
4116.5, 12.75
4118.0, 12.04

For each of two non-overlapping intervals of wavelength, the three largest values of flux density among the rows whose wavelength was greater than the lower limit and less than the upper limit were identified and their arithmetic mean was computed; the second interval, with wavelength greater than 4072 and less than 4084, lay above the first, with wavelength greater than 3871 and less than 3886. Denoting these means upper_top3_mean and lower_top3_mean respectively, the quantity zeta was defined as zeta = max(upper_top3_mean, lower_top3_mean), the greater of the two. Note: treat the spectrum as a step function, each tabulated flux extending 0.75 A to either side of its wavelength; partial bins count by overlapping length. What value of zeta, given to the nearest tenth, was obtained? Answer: 12.2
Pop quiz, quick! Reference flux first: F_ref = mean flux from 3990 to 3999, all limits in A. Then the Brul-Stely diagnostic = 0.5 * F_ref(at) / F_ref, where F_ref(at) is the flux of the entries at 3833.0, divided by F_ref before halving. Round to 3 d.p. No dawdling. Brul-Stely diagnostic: 0.162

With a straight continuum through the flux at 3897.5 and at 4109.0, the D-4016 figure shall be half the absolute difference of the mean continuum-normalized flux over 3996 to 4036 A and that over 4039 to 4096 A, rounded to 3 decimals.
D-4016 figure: 0.097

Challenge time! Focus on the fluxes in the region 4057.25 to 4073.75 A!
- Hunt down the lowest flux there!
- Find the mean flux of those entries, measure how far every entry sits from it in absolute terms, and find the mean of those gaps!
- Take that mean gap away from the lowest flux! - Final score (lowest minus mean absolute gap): 10.1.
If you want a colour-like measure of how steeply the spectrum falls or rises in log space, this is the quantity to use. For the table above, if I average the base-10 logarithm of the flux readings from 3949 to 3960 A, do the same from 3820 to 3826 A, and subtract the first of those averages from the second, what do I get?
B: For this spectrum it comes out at -0.22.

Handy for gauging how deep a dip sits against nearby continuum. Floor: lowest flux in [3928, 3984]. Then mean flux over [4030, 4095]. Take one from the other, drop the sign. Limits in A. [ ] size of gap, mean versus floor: 10.3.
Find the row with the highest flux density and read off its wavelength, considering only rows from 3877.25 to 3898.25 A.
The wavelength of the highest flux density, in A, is 3891.5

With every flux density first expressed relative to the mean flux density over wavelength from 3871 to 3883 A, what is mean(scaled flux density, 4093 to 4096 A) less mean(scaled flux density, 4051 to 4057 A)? 0.0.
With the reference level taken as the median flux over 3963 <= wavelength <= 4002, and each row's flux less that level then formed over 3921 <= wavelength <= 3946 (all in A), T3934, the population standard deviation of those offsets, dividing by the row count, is 1.8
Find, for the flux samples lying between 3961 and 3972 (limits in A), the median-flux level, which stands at 5.3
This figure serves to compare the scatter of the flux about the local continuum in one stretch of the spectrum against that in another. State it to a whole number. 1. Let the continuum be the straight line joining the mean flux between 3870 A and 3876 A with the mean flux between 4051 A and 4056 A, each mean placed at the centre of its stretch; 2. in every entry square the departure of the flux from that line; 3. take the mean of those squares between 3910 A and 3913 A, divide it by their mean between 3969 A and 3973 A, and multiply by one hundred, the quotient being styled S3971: 37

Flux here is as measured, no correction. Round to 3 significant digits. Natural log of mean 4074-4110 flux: 2.46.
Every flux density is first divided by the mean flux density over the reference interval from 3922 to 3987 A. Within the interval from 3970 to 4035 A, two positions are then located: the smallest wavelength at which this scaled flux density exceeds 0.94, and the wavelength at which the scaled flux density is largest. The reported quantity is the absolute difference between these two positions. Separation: 34.5 A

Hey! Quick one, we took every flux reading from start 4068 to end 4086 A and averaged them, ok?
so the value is 12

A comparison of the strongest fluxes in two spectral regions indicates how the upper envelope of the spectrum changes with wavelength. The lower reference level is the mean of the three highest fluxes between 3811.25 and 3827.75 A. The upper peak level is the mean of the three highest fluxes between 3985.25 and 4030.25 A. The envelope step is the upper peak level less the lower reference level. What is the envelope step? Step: 8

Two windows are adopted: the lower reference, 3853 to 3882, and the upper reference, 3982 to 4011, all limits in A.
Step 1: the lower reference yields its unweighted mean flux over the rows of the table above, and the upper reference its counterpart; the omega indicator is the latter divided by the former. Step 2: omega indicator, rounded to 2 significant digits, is 2.3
